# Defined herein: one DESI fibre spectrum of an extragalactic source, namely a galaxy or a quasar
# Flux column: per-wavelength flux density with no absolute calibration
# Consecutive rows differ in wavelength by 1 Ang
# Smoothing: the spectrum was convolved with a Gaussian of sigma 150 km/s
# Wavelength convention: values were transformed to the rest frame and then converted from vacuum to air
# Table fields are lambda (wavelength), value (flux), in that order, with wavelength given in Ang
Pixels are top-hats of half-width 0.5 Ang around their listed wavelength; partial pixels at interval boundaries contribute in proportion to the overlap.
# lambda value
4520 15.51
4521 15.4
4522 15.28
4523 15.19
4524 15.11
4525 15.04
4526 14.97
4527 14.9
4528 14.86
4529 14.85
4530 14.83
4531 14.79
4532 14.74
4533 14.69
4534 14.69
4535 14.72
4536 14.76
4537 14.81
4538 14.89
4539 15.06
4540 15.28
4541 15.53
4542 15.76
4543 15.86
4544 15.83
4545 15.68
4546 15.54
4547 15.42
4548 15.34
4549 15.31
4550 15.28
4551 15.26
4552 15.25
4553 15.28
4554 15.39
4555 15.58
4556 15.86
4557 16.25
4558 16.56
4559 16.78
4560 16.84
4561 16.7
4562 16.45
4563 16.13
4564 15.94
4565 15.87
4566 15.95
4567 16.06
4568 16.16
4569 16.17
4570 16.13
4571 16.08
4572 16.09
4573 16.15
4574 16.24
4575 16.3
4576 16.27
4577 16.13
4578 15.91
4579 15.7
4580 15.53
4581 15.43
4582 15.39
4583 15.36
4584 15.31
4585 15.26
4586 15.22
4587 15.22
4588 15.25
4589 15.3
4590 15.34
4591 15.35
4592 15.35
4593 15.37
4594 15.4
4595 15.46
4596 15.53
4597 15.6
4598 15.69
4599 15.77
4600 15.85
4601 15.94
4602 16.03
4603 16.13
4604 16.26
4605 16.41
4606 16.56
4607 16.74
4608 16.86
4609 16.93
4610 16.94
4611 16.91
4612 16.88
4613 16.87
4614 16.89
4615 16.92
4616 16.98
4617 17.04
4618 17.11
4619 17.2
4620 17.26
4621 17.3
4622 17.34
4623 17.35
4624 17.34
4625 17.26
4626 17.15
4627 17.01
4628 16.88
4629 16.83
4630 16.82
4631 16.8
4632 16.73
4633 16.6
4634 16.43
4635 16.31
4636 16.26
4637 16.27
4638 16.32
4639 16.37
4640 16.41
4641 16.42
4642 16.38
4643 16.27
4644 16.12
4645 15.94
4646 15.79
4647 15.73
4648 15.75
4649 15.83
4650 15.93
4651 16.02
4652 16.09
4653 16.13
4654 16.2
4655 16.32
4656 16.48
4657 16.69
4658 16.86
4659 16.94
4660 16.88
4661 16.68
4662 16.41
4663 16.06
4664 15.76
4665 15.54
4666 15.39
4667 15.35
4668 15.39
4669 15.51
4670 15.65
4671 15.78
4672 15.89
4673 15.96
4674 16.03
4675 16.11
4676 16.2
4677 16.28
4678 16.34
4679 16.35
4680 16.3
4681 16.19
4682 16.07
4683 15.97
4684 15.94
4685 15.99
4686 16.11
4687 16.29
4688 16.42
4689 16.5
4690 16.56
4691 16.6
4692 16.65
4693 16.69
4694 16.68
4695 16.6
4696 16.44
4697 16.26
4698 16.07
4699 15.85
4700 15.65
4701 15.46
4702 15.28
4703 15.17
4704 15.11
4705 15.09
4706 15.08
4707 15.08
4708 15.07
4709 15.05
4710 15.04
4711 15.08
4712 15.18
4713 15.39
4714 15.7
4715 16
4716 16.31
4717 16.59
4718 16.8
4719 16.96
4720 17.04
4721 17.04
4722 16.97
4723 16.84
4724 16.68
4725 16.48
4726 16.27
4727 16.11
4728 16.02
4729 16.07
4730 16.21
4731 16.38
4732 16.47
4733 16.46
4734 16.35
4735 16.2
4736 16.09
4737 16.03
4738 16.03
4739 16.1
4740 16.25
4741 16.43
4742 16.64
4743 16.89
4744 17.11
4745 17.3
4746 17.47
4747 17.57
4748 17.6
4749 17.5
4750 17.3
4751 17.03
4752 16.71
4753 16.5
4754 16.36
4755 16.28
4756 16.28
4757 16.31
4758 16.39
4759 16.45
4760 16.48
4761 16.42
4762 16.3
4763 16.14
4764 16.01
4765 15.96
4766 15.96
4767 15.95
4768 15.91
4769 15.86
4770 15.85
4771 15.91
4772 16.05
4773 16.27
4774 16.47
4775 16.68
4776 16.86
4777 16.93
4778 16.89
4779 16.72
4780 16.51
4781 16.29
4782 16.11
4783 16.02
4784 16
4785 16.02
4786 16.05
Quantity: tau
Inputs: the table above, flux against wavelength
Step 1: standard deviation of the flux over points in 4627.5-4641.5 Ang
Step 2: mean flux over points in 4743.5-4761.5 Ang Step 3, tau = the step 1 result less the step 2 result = -16.6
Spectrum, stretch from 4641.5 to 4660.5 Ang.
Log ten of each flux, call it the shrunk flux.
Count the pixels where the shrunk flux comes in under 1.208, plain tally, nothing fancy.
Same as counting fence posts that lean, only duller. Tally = 10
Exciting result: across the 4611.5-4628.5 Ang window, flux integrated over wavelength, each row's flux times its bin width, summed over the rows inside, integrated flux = 291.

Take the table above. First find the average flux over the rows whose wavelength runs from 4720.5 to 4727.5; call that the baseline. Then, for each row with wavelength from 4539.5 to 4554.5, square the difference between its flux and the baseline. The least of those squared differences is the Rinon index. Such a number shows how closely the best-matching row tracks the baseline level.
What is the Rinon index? 0.589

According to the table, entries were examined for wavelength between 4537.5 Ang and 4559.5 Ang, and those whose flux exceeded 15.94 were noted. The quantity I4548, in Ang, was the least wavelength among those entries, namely 4557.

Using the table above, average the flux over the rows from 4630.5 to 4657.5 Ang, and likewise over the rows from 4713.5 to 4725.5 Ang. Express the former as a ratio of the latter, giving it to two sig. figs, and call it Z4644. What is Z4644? 0.98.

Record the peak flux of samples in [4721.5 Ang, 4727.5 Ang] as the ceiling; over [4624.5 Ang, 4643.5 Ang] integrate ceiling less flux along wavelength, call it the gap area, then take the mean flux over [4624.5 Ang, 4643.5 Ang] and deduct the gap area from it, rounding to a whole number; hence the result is 10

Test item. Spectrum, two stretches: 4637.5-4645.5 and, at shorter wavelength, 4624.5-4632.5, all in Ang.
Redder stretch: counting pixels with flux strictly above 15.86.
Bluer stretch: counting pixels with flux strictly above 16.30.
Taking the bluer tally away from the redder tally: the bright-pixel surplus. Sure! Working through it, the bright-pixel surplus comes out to 0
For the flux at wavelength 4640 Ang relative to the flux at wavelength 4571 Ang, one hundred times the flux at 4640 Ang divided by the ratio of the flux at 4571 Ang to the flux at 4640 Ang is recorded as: 1675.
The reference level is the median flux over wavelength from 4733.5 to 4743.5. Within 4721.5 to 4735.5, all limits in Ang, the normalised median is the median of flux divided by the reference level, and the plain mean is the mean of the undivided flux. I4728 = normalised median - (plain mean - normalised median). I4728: -14.4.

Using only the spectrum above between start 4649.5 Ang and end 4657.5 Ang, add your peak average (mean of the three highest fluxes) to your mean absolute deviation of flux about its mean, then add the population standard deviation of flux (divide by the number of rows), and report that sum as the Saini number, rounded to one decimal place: 16.9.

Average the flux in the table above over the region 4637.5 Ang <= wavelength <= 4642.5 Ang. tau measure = 16.4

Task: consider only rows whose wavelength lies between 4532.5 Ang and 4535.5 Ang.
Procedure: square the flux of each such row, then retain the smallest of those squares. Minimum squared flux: 216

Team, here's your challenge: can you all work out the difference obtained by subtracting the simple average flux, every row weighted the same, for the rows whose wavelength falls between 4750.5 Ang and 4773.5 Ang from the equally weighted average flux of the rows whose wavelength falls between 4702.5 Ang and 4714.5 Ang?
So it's -1.1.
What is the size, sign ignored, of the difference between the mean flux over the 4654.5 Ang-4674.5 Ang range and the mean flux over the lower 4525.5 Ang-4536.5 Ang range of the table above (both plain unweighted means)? 1.3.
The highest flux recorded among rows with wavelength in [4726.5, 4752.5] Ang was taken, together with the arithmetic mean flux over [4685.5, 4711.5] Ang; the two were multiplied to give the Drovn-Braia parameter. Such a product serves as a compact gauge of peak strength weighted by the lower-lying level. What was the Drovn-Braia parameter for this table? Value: 279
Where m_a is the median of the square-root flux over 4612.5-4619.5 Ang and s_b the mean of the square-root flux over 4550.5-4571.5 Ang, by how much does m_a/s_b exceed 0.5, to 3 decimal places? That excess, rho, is 0.529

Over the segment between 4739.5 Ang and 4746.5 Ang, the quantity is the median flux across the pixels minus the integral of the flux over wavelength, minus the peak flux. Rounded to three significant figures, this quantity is -119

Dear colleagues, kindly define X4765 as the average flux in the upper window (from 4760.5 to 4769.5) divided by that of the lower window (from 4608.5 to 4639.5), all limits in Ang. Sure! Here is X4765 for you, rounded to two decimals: 0.95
